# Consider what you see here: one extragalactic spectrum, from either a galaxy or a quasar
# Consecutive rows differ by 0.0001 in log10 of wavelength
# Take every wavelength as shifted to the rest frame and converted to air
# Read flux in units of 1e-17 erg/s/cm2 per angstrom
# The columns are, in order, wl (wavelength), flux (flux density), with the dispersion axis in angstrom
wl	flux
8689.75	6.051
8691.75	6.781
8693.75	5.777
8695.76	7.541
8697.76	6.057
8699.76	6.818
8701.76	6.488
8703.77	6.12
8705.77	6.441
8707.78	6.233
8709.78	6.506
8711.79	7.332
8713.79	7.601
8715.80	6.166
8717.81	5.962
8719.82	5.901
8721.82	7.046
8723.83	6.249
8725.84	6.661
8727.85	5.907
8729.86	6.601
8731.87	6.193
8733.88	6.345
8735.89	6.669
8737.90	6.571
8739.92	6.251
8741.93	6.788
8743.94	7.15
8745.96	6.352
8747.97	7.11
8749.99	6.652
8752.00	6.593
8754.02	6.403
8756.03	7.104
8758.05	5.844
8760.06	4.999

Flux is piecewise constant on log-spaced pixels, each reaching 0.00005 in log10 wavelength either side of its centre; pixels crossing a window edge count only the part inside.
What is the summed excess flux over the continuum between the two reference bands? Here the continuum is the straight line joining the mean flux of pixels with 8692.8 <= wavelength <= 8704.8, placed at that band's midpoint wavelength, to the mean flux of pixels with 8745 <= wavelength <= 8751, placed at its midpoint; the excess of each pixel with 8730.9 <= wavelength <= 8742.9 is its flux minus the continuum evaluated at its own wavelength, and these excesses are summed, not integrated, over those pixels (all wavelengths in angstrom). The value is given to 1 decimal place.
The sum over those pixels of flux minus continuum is -1.1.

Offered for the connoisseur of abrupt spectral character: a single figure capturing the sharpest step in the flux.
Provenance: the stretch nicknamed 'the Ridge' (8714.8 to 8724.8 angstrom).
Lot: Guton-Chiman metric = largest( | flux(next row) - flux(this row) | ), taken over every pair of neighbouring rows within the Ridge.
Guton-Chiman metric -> 1.1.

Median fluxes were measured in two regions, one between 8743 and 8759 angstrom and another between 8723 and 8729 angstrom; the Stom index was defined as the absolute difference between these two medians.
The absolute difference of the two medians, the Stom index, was 0.4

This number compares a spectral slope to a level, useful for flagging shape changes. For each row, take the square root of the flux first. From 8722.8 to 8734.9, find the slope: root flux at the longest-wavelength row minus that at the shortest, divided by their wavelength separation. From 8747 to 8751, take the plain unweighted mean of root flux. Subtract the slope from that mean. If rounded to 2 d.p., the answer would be 2.62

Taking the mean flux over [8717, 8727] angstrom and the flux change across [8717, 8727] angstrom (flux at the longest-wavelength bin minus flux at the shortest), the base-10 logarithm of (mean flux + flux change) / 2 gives 0.55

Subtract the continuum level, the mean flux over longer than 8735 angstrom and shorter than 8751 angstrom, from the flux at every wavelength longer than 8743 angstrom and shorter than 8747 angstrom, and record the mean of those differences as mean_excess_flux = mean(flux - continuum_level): 0.1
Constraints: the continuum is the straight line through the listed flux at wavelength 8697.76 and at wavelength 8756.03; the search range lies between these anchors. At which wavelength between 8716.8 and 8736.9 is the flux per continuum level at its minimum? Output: 8727.85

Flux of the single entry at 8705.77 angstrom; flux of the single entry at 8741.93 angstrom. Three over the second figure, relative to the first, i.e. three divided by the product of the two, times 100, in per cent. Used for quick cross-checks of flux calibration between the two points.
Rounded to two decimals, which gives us 6.86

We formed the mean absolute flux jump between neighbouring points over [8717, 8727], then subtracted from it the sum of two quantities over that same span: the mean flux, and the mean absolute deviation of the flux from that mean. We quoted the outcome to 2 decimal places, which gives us -6.15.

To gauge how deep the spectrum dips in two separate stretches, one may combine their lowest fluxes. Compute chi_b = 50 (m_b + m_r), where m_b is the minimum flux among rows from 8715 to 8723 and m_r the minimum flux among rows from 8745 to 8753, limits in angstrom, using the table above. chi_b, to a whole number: 613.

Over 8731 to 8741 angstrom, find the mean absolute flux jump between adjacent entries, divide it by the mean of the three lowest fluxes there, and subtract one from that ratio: -0.964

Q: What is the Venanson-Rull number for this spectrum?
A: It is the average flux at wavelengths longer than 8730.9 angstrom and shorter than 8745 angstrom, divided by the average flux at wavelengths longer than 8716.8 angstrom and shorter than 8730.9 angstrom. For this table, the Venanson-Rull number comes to 1.04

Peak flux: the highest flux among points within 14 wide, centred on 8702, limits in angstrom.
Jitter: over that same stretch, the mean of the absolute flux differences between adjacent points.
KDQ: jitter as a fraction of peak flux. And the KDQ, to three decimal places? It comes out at 0.077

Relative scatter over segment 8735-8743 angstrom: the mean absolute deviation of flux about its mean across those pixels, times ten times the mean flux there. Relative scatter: 10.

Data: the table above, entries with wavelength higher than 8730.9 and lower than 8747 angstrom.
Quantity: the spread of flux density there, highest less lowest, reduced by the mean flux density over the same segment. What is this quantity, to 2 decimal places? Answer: -5.58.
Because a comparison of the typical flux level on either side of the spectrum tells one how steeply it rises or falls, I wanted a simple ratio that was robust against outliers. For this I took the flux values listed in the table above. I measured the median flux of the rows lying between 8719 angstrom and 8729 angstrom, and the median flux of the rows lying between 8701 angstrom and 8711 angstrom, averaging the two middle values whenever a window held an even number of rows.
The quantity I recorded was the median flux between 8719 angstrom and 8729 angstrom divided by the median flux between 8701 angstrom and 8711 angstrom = 0.97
